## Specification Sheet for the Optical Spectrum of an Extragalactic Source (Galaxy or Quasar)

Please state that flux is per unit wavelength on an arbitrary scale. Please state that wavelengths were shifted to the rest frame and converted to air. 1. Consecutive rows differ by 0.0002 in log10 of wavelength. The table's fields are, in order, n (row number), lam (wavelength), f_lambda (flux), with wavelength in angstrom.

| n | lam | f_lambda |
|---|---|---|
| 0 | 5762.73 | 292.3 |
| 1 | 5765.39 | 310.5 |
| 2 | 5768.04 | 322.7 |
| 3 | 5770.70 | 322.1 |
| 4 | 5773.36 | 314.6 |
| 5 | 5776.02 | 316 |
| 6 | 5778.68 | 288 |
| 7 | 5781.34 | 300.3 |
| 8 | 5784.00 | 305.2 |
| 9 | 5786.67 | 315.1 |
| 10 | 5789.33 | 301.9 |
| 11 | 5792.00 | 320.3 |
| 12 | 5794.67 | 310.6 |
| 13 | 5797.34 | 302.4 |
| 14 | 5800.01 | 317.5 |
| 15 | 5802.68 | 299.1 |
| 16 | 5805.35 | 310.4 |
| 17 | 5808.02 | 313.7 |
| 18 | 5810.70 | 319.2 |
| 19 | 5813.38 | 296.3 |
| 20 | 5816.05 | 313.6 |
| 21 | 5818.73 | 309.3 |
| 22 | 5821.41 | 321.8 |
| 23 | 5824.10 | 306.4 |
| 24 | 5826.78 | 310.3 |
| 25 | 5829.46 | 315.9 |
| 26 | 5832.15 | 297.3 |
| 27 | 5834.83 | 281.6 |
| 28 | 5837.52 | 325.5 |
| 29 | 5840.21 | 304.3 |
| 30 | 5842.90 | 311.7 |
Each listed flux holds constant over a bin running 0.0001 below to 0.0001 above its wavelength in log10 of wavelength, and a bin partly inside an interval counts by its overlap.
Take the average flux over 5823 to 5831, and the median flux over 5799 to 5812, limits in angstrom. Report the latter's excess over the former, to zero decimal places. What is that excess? 3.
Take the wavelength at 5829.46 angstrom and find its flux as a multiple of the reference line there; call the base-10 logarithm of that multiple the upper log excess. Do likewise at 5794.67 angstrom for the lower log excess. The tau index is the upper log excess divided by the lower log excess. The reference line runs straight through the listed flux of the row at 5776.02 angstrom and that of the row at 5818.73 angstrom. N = -3.3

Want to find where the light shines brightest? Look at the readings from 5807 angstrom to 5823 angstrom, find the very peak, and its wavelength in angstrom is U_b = 5821.41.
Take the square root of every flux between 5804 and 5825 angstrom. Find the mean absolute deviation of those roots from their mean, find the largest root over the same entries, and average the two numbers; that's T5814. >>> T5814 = 9.05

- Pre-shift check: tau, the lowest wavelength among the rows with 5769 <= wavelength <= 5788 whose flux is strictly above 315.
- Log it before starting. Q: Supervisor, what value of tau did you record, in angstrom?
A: 5770.70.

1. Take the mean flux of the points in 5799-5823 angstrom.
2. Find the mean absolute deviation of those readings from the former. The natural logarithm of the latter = 1.9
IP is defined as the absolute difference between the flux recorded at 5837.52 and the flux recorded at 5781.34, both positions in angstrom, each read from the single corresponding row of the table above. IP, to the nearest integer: 25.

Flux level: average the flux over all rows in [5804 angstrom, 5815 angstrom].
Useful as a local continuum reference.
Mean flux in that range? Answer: 310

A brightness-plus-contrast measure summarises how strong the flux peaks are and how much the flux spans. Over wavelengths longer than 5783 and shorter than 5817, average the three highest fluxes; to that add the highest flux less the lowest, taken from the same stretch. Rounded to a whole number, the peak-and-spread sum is 343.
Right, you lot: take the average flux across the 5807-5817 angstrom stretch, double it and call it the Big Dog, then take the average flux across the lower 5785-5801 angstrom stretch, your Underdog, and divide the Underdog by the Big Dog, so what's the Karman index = 0.501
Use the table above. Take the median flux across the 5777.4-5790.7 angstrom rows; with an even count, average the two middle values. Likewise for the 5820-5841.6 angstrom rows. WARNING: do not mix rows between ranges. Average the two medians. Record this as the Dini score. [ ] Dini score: 305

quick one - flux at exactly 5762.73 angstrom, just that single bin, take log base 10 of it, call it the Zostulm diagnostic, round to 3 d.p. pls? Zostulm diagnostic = 2.466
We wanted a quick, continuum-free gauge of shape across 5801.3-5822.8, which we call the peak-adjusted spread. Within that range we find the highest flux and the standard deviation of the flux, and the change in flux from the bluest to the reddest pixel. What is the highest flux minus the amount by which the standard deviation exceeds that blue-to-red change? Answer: 336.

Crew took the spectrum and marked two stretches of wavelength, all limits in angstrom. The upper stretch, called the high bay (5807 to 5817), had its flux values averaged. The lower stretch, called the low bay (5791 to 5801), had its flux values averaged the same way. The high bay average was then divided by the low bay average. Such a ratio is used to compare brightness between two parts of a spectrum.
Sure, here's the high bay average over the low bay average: 0.994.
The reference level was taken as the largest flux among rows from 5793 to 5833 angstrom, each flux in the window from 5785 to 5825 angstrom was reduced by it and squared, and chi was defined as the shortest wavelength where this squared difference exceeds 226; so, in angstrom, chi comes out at 5789.33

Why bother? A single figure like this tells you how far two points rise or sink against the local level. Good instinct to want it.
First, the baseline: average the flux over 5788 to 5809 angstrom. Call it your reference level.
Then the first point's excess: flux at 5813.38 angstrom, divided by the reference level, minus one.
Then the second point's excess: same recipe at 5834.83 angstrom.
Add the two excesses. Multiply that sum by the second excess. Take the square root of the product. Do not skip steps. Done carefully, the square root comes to 0.11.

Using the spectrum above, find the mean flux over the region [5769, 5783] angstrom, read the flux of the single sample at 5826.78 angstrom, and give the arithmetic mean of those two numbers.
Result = 309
